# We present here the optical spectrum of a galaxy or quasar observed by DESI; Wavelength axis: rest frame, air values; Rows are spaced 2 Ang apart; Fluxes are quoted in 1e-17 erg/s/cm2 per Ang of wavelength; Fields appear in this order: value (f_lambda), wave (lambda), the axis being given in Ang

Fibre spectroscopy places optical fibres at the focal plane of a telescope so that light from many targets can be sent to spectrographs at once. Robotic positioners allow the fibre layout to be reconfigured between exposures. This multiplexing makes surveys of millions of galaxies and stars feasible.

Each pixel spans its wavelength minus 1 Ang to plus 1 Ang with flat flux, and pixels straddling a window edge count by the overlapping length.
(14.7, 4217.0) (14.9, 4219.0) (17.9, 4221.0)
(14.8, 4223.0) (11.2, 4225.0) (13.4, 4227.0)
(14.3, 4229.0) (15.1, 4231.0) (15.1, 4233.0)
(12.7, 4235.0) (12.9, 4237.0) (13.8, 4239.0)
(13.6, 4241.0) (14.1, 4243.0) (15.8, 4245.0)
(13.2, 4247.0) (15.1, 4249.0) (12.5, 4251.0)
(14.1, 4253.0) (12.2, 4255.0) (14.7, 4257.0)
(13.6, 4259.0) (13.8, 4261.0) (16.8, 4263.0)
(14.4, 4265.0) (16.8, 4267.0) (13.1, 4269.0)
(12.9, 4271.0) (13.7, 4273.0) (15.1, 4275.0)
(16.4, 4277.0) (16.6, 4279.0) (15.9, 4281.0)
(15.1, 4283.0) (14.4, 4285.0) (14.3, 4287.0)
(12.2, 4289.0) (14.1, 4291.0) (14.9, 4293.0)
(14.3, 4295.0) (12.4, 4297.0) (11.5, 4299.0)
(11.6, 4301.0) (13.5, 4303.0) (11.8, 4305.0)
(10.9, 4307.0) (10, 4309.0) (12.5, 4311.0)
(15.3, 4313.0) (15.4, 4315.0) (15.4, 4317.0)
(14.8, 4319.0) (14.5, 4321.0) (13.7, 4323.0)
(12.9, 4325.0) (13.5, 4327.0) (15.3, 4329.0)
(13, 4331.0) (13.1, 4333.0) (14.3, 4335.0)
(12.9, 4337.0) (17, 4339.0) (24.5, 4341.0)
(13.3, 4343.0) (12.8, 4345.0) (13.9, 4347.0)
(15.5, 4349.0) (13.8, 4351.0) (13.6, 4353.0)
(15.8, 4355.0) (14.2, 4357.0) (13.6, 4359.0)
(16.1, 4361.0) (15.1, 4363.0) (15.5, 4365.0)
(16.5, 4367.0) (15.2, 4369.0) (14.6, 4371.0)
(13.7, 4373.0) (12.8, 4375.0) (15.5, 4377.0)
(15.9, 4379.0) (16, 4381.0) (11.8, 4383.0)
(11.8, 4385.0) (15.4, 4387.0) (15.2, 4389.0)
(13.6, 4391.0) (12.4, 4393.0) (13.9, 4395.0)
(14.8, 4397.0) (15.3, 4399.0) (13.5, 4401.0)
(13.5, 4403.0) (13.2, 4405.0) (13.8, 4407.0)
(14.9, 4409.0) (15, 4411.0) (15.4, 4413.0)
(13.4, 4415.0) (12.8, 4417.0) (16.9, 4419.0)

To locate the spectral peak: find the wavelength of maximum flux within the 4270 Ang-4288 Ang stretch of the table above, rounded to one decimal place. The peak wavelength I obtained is 4279.0 Ang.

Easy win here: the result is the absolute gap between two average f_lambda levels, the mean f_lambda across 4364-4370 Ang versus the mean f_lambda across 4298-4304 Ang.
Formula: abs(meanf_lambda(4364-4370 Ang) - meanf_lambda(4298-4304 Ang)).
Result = 4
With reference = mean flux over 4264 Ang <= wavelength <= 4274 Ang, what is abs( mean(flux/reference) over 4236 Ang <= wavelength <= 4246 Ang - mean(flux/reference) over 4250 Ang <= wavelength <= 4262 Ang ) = 0.039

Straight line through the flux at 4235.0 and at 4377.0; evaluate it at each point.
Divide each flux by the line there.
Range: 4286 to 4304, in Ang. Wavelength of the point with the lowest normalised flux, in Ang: 4299.0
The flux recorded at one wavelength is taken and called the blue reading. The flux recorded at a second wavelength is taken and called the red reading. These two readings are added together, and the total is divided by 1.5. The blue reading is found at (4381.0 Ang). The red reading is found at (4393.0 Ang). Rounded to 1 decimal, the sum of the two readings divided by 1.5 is 18.9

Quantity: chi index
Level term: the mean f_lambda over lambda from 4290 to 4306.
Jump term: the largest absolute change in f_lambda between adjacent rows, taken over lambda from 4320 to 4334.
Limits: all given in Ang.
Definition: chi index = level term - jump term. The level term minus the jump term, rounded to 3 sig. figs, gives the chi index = 10.7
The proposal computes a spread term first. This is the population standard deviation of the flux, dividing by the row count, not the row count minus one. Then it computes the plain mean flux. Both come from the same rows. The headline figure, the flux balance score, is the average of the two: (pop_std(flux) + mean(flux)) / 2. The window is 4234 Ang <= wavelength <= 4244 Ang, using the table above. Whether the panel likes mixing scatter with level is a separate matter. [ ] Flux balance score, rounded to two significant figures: 7.0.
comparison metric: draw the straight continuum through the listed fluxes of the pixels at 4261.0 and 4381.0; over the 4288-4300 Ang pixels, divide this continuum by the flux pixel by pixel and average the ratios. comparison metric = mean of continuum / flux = 1.10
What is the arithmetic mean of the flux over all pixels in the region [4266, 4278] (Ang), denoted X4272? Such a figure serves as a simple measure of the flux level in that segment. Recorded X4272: 14.7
